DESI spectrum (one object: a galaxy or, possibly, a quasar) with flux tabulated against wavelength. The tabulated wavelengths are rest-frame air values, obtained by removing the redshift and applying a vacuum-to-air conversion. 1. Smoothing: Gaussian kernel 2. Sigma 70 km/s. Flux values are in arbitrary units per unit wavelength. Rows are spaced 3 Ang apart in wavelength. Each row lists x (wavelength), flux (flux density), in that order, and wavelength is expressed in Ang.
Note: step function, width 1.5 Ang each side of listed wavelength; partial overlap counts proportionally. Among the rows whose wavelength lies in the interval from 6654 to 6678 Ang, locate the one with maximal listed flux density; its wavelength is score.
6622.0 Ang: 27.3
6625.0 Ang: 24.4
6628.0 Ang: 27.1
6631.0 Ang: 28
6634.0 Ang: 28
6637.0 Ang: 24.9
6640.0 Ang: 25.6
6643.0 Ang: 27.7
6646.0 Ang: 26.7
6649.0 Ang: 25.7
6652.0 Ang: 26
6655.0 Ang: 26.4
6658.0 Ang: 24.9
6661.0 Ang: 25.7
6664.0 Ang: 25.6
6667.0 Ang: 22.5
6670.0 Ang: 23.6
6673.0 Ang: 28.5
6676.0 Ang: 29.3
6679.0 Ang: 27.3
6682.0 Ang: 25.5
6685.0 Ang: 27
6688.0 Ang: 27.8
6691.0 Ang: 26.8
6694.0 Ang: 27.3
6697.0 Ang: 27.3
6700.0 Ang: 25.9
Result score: 6676.0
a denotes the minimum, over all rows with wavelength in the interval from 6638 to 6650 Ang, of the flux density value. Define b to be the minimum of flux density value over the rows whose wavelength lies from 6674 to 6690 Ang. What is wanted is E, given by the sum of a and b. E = 51.1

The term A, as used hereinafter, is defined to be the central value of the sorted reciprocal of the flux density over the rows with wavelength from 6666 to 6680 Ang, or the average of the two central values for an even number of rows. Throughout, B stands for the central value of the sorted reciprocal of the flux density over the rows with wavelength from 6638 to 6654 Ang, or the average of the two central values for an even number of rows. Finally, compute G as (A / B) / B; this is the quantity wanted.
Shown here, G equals 25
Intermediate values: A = 0.0366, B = 0.0385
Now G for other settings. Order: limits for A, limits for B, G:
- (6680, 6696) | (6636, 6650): 24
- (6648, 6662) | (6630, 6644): 30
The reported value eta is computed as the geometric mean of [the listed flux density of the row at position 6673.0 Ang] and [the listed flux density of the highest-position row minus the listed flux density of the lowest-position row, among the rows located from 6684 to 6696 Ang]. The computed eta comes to 3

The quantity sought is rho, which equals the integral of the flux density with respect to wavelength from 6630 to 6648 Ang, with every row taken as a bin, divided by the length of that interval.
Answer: 26.8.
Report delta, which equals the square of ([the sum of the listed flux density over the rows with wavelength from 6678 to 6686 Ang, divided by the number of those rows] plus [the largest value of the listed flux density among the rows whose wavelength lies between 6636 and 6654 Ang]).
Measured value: 2948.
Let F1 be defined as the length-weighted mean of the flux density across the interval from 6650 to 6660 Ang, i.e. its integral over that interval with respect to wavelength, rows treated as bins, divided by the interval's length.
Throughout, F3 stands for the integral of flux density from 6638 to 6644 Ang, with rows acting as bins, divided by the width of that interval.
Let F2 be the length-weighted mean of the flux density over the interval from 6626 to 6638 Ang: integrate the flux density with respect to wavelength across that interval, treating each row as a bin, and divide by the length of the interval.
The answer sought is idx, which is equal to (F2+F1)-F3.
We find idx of 26.3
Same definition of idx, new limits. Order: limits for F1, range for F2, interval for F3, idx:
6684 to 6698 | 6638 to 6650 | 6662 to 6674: 28.7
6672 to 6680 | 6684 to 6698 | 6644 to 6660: 29.7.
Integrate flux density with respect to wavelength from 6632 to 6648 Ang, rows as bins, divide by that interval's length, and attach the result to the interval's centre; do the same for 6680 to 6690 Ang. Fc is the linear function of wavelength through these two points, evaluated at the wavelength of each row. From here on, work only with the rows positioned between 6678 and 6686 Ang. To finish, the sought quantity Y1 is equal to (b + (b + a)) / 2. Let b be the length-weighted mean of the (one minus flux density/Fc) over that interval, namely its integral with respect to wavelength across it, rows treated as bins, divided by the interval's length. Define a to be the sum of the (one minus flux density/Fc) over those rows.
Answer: 0.02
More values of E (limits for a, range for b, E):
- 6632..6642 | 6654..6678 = 47.4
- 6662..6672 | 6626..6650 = 47.4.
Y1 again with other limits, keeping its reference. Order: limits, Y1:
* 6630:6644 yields -0.03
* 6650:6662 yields 0.10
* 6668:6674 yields 0.07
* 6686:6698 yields -0.05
